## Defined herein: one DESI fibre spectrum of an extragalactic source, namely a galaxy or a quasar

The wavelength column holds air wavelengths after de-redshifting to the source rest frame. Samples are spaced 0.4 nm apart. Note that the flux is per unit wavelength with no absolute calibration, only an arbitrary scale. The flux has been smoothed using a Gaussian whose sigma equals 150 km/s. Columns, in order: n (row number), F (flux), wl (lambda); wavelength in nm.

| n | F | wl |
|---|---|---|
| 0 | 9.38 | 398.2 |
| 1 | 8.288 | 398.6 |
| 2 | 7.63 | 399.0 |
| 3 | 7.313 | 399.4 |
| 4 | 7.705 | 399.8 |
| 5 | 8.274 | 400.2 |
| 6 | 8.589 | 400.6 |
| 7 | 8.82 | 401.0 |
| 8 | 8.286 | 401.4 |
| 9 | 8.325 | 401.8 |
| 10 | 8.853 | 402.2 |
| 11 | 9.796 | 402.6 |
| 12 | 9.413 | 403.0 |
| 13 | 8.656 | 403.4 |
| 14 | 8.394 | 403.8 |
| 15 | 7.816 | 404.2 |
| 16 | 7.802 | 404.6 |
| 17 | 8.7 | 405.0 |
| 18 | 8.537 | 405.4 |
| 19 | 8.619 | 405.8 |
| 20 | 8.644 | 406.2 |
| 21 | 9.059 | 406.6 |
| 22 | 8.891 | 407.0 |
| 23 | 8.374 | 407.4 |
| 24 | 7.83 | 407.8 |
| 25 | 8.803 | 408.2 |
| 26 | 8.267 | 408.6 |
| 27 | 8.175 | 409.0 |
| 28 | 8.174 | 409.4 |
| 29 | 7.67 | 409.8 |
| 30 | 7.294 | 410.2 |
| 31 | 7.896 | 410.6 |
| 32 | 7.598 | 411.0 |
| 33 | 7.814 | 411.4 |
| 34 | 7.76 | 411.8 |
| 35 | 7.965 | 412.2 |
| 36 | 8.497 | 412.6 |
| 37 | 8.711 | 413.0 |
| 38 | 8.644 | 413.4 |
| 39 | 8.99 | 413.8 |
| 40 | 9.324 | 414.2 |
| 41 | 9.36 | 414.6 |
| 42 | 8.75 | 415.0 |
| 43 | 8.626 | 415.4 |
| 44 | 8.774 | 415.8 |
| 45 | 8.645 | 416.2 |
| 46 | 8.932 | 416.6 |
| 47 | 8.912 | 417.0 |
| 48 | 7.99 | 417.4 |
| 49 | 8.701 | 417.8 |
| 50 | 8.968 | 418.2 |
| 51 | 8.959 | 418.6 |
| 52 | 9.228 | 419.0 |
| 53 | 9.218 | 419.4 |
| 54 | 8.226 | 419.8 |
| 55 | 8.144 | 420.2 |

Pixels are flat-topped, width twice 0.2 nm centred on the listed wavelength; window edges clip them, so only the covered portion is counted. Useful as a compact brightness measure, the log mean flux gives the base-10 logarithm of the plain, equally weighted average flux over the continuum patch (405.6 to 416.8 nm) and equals 0.926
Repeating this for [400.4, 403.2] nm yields 0.948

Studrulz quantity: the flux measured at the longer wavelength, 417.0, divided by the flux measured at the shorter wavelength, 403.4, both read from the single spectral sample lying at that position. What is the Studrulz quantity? 1.03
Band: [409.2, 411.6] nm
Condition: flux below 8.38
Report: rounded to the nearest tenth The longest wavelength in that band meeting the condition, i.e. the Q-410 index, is 411.4 nm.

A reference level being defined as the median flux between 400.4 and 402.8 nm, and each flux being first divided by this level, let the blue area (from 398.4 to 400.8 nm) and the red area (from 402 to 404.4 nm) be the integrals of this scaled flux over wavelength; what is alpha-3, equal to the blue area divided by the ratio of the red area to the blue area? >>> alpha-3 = 1.98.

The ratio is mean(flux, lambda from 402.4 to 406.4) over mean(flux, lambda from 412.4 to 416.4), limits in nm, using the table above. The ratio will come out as 0.98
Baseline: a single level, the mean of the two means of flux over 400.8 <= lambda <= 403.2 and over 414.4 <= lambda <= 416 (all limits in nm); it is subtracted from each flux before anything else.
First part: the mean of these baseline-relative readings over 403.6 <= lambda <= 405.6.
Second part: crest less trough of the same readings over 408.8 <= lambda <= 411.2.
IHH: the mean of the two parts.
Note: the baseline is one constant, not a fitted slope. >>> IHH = 0.1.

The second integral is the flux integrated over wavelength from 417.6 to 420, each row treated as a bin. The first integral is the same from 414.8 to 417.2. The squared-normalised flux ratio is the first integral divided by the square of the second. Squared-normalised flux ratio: 0.0463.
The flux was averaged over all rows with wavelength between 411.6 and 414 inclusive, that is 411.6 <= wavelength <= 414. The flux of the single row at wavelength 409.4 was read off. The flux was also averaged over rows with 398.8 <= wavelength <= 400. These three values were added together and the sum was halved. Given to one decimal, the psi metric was 12.1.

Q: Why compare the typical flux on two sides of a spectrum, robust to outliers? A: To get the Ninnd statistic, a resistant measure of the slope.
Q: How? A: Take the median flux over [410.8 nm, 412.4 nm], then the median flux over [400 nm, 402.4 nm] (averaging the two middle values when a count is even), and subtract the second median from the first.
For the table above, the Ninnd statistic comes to -0.7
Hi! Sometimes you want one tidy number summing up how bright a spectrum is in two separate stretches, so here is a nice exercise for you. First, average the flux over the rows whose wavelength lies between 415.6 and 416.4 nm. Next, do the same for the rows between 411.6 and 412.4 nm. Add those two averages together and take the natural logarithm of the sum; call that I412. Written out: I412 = 2.81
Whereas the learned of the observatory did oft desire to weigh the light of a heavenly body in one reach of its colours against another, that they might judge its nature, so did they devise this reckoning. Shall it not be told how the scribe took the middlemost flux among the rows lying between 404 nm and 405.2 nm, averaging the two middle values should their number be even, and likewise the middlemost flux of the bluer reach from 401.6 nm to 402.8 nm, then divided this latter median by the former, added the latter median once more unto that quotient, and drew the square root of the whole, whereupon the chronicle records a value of 3.16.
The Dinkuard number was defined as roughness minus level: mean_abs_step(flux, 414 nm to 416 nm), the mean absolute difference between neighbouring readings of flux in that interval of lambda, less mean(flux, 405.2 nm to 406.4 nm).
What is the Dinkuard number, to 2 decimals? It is -8.37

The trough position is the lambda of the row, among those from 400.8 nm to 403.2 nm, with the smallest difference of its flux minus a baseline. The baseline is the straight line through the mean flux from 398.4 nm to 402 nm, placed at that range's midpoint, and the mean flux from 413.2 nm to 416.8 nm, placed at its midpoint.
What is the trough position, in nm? 401.4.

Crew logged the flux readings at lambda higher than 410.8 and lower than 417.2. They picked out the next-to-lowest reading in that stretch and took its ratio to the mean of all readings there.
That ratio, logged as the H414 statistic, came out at 0.90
